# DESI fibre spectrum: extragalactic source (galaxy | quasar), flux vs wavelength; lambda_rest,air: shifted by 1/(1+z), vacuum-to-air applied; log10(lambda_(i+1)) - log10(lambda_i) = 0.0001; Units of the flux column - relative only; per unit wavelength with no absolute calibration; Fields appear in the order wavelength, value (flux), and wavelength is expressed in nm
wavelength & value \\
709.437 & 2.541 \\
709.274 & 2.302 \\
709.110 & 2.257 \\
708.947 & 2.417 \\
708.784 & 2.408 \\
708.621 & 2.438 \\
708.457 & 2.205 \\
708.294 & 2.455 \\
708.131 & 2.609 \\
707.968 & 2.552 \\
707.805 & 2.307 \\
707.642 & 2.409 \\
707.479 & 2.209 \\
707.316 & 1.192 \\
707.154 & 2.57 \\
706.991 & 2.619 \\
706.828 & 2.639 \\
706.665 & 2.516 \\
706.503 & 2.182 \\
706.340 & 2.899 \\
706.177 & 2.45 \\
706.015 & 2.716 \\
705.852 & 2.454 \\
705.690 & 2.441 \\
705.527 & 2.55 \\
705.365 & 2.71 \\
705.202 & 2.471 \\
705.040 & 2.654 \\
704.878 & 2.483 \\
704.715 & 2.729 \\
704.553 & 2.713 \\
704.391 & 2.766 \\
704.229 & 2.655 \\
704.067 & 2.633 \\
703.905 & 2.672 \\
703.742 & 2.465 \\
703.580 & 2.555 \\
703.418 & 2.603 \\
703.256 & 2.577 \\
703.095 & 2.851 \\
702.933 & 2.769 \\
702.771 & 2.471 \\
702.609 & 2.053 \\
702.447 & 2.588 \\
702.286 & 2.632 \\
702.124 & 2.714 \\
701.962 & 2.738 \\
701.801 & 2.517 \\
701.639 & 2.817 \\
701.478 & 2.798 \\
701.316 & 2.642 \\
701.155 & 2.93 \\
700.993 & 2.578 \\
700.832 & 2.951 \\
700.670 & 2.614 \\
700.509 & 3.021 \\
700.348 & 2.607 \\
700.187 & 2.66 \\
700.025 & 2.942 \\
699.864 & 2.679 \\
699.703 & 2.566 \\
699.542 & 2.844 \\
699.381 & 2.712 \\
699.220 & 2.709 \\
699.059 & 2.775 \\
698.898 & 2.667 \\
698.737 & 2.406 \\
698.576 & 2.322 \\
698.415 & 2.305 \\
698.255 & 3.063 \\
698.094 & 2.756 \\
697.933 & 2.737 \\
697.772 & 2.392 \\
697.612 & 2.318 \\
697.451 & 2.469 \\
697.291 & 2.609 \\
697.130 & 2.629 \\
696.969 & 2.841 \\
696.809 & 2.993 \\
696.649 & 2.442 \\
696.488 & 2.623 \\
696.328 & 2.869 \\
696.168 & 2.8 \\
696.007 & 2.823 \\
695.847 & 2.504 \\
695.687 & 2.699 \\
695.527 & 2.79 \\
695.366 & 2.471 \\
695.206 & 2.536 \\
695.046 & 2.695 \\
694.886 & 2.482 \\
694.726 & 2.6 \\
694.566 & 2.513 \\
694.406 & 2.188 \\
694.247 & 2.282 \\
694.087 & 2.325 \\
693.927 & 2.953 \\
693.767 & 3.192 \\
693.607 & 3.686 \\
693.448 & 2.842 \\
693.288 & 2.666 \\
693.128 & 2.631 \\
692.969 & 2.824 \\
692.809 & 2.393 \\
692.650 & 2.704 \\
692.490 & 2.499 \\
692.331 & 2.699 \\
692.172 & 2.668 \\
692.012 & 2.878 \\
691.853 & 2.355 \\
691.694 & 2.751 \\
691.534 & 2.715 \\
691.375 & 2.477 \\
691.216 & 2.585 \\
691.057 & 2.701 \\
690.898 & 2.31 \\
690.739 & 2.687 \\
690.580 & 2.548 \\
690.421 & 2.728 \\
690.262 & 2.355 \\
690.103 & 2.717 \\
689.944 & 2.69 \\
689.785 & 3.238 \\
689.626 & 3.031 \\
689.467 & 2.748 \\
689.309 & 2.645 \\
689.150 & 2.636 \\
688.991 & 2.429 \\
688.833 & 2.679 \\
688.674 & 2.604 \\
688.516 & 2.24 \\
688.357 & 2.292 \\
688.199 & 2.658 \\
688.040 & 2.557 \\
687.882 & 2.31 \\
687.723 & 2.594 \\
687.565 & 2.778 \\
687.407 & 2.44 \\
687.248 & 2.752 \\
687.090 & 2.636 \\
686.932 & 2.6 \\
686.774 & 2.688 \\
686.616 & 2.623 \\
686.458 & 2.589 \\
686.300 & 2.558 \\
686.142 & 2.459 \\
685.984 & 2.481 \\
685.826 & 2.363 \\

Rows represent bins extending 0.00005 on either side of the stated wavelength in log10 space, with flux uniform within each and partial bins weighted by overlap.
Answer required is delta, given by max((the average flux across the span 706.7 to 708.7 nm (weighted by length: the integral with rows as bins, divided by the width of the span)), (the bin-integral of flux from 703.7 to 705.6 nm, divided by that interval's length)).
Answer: 2.63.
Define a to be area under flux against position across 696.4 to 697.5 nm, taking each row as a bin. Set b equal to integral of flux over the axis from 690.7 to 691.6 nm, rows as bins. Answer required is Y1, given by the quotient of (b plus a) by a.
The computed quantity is 1.79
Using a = 2.9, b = 2.3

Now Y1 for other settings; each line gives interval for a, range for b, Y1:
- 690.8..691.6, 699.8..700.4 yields 1.80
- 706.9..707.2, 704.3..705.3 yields 4.39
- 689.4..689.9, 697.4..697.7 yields 1.48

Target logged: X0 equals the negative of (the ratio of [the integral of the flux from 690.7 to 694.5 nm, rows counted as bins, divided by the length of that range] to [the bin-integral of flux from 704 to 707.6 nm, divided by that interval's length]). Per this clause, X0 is -1.063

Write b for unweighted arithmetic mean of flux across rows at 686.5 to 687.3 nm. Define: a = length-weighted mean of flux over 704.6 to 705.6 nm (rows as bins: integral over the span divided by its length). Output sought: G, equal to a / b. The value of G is 0.98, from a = 2.60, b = 2.66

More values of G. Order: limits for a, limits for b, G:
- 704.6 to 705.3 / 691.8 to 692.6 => 0.99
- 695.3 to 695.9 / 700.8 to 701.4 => 0.94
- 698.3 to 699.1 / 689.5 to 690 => 0.84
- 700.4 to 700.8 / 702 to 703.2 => 1.09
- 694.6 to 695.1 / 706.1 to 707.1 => 1.01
